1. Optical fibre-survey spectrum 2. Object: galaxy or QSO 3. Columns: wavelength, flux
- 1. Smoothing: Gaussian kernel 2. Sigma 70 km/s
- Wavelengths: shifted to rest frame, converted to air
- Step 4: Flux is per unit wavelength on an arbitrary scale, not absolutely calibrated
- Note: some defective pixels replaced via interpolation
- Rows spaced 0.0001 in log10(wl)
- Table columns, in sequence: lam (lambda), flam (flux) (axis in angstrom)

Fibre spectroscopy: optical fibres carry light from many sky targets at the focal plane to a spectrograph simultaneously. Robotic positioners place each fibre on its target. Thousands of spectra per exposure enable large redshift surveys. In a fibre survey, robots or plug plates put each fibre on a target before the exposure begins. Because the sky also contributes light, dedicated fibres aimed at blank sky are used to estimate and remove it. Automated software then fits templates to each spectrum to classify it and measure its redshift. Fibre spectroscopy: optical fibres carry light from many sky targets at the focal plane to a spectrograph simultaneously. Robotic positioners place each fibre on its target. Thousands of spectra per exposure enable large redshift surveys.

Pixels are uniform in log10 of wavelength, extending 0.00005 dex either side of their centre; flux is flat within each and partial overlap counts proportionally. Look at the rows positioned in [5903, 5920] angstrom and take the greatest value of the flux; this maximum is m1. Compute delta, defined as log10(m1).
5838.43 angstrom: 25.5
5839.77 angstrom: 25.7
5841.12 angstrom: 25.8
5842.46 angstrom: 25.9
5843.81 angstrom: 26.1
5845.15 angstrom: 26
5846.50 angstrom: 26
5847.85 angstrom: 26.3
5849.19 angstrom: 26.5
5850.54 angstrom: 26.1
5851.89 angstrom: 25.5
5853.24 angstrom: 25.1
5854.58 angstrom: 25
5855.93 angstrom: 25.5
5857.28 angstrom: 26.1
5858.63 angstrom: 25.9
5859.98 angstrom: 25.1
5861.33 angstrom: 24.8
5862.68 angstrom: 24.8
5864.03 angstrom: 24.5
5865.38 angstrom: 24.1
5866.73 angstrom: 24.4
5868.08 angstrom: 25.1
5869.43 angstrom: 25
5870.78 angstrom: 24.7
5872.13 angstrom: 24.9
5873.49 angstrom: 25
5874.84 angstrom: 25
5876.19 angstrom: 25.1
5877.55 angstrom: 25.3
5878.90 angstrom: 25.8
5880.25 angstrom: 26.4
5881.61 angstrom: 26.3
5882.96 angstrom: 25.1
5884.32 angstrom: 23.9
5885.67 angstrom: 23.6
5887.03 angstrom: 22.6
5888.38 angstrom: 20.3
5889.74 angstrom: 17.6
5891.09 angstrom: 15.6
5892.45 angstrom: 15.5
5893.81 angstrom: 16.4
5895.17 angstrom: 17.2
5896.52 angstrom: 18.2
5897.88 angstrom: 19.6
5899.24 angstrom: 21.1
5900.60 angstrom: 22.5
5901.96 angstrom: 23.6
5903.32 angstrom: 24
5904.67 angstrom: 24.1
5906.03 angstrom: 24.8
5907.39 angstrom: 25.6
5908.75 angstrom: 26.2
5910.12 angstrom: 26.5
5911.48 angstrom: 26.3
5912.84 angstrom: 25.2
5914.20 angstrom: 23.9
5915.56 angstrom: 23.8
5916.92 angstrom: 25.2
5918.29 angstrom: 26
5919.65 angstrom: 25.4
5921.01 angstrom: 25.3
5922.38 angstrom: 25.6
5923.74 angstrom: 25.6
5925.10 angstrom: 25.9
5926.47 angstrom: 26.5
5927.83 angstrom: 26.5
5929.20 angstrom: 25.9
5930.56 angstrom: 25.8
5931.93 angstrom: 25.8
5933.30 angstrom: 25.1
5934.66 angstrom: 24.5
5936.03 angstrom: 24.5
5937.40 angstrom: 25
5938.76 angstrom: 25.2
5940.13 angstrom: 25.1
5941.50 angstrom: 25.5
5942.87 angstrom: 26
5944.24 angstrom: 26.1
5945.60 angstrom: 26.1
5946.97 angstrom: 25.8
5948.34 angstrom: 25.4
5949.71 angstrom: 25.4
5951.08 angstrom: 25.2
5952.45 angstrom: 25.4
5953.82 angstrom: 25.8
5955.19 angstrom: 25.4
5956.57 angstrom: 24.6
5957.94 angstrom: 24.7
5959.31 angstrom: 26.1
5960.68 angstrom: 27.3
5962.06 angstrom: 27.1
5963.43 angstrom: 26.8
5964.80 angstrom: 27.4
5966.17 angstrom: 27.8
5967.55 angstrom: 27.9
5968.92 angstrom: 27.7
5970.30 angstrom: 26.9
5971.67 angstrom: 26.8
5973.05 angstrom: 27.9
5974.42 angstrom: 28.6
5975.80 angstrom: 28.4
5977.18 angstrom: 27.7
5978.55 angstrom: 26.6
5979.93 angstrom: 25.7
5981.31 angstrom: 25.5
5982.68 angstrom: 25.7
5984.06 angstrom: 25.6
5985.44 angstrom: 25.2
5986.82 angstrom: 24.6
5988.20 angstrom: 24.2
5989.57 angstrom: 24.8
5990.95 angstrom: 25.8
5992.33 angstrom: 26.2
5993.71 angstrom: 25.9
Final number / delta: 1.42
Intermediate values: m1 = 26.5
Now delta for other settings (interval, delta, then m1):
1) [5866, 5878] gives 1.40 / 25.3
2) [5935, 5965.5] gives 1.44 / 27.4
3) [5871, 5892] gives 1.42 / 26.4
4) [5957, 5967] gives 1.44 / 27.8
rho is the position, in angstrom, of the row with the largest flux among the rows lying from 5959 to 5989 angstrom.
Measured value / 5974.42 angstrom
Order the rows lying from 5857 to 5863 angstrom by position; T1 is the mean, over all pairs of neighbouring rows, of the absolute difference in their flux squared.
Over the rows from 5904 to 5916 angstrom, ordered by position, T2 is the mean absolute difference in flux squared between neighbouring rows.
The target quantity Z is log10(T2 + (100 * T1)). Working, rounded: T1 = 17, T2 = 32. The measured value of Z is 3.23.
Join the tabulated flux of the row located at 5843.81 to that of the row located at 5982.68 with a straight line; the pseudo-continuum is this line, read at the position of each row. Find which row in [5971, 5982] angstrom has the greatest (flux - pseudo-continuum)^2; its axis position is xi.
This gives 5974.42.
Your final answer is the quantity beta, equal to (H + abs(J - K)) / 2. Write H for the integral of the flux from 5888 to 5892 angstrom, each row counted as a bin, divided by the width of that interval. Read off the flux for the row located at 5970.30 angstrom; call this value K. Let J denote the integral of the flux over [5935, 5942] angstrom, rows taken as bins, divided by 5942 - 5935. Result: 9.7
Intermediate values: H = 17.5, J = 25.0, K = 26.9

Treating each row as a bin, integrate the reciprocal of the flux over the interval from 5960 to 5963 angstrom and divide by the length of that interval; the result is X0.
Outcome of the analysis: 0.0368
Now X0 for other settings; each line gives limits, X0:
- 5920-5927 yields 0.0388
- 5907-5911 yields 0.0382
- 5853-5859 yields 0.0392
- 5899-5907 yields 0.0426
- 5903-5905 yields 0.0418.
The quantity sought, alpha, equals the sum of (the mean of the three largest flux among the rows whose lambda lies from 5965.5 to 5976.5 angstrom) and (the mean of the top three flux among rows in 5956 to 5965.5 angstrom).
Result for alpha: 55.6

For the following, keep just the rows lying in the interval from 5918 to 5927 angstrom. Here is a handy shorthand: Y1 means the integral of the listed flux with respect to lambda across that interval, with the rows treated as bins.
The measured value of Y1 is 232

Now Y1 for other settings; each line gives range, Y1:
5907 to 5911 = 104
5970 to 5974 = 109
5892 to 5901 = 167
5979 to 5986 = 179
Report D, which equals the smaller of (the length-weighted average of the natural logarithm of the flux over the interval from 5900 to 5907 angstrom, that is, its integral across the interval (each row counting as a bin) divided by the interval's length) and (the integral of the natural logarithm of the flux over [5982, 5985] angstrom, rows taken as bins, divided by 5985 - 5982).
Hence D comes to 3.18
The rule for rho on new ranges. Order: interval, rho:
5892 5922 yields 5910.12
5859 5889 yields 5880.25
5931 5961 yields 5960.68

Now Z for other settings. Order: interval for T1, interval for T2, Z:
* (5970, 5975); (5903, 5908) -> 3.55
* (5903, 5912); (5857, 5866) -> 3.36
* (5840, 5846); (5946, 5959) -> 2.85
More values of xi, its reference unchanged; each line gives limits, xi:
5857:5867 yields 5865.38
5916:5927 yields 5916.92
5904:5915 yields 5914.20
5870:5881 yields 5870.78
